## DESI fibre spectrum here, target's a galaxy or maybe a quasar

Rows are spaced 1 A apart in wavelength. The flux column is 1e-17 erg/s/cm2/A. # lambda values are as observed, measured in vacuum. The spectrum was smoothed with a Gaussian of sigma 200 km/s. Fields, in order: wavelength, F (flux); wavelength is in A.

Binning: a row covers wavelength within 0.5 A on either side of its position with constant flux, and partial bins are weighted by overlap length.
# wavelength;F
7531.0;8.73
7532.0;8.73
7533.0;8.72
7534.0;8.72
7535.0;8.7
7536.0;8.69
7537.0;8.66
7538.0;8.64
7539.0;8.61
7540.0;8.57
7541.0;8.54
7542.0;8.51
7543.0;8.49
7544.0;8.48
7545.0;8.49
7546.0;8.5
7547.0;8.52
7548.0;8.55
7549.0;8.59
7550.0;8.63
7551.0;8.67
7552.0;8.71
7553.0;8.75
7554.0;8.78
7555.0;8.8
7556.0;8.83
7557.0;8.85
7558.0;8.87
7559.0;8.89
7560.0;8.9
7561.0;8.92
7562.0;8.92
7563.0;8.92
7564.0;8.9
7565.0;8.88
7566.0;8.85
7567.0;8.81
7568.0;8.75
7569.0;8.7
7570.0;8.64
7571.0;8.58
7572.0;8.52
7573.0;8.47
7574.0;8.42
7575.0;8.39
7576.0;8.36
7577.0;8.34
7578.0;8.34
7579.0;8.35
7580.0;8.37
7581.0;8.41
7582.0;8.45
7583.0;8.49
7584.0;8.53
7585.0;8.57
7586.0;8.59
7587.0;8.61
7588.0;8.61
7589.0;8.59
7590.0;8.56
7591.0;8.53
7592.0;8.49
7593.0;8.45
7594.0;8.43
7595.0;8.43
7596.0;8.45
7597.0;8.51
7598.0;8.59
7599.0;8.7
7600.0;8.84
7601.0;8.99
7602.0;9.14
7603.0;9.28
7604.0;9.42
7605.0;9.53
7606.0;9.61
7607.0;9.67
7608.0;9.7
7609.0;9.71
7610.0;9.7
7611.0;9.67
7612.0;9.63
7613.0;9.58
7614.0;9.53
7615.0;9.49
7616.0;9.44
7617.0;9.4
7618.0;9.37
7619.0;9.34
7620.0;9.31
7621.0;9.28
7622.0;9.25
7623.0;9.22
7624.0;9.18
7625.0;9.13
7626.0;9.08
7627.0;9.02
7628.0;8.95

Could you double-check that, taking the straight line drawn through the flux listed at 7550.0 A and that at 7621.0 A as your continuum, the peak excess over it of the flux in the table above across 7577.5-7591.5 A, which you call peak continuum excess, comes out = -0.36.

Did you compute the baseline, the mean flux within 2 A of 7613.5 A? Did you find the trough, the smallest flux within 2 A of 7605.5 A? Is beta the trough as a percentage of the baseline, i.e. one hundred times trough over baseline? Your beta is 99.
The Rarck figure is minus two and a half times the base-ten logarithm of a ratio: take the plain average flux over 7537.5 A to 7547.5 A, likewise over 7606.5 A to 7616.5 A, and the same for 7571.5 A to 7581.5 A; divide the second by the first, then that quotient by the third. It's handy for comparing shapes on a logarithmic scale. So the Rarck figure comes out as 2.18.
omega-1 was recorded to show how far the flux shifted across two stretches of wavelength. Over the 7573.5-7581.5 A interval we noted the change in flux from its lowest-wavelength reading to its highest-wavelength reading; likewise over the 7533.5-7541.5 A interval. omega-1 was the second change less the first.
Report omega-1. -0.2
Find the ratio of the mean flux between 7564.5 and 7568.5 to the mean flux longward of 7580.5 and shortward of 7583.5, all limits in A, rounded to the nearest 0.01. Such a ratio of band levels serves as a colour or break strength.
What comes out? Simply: 1.04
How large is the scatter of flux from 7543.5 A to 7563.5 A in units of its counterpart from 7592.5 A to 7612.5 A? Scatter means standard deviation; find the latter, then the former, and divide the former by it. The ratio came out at 0.31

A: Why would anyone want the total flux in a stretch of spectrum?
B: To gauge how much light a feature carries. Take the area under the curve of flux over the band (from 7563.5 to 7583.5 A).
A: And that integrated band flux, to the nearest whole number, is 171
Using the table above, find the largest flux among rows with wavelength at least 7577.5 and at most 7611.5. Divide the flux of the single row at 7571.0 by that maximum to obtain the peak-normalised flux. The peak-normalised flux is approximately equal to 0.88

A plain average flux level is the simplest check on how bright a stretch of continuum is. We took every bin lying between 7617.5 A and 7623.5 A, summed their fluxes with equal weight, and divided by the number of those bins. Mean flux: 9.3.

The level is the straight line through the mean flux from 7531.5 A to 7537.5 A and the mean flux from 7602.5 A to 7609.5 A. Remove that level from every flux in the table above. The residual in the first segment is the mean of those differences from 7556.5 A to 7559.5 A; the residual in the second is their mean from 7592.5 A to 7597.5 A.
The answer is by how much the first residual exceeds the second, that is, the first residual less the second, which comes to 0.9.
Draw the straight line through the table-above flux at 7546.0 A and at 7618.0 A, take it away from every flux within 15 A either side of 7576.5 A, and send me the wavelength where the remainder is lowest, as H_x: 7579.0 A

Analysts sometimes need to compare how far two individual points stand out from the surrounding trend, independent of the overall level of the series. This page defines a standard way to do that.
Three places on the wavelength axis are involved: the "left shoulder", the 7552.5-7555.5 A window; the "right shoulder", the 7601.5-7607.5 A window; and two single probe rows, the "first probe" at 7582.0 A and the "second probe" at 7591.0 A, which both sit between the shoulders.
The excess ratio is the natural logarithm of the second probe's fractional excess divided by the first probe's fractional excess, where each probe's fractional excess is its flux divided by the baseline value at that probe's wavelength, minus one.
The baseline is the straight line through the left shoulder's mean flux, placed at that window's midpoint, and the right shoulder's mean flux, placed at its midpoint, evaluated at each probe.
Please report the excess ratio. 0.0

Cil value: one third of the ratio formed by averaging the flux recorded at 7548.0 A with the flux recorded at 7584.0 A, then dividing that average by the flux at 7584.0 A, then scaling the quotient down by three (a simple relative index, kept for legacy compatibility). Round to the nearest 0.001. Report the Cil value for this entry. 0.334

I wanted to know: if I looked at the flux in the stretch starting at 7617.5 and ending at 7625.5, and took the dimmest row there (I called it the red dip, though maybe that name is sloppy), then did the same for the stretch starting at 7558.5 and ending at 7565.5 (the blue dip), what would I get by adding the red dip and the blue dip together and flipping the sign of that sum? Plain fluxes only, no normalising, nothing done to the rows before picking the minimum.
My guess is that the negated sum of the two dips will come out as -18.0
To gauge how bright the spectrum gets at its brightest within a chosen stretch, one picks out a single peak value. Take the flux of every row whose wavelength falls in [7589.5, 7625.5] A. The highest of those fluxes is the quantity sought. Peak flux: 9.71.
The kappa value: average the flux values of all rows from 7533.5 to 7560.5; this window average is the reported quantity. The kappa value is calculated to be 8.66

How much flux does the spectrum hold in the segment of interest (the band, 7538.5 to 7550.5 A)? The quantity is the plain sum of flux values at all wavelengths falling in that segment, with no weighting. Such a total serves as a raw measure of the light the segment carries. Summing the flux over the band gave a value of 102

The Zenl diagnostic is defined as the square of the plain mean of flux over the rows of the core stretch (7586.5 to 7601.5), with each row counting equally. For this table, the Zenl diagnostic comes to 73.7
